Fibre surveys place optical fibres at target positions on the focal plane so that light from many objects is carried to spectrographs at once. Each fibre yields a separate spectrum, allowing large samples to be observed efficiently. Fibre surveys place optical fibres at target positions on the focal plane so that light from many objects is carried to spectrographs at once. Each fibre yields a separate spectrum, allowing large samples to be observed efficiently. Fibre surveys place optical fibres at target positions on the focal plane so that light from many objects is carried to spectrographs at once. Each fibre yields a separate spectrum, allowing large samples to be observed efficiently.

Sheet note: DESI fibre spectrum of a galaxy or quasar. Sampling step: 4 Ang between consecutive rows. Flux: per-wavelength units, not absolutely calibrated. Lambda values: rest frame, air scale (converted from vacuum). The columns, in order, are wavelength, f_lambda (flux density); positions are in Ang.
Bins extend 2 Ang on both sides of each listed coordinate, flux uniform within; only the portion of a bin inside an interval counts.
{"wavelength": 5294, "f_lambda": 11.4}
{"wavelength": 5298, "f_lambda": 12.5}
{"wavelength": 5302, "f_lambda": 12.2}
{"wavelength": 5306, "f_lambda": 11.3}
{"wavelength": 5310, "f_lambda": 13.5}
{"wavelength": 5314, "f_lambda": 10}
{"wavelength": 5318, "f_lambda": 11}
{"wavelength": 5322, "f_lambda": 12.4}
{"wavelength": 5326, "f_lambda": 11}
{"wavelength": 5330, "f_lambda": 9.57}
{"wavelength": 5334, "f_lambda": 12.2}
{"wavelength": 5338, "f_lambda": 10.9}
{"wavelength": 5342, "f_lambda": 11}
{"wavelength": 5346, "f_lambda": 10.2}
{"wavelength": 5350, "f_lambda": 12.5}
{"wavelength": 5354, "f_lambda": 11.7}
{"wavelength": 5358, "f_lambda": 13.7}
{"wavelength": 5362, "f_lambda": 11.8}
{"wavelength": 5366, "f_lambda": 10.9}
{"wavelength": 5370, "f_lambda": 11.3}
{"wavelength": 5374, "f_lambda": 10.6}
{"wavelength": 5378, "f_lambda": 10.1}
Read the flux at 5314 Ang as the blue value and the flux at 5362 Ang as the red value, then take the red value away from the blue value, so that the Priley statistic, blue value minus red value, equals -1.8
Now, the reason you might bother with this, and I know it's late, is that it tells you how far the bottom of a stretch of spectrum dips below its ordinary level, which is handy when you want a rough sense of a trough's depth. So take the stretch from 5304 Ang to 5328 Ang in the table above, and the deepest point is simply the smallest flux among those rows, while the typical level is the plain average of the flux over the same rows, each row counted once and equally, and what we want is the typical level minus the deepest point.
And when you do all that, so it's 1.5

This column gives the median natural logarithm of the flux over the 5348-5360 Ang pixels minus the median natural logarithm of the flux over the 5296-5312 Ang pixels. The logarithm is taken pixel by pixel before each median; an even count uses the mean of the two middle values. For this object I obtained 0.01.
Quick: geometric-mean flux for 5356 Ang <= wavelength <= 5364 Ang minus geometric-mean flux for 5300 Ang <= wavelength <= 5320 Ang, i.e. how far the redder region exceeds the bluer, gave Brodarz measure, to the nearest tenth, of 1.2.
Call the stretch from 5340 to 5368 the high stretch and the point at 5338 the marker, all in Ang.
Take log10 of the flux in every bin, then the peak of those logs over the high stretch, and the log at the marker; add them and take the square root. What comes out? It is 1.47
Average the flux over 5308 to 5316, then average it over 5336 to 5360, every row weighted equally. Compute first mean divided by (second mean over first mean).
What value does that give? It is 11.8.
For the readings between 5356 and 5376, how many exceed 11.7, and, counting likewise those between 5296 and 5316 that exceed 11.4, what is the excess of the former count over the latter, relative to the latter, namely -0.33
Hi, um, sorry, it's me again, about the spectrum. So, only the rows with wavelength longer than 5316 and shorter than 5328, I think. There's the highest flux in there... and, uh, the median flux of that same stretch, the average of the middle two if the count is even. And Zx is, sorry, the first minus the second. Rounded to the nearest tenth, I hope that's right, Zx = 1.4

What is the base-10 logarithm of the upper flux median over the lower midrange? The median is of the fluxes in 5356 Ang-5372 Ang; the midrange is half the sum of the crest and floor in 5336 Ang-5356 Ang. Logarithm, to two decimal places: 0.01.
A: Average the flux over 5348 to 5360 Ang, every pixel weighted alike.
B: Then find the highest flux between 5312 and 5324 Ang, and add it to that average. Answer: 25.0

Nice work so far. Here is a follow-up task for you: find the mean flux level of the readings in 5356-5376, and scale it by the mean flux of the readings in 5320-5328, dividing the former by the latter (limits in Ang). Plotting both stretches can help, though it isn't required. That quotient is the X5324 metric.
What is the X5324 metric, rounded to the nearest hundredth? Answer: 1.00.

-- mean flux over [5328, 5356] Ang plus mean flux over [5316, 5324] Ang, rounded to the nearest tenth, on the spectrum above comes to 22.9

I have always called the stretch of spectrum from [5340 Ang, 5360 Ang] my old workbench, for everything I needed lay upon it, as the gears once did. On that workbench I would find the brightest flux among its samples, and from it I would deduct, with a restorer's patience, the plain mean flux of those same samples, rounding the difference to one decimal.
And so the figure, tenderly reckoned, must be 1.9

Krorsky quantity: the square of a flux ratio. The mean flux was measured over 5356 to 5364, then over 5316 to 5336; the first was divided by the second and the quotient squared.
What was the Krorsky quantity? 1.29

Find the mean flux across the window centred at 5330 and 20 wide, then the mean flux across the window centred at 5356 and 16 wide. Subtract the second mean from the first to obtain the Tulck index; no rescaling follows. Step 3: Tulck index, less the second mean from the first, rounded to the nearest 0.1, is -1.2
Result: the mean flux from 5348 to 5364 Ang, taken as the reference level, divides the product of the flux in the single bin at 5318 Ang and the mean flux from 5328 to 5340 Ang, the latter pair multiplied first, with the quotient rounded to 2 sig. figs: 9.6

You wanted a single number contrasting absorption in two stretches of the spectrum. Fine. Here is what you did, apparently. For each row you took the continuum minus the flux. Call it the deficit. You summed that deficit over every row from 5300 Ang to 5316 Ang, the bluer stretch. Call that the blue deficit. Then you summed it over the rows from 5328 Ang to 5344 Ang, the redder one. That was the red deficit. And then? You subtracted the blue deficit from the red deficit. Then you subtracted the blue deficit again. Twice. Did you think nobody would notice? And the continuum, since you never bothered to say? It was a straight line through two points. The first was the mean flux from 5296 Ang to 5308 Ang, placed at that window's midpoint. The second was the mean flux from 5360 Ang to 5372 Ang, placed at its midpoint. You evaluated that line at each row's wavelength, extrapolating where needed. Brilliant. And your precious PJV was 1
